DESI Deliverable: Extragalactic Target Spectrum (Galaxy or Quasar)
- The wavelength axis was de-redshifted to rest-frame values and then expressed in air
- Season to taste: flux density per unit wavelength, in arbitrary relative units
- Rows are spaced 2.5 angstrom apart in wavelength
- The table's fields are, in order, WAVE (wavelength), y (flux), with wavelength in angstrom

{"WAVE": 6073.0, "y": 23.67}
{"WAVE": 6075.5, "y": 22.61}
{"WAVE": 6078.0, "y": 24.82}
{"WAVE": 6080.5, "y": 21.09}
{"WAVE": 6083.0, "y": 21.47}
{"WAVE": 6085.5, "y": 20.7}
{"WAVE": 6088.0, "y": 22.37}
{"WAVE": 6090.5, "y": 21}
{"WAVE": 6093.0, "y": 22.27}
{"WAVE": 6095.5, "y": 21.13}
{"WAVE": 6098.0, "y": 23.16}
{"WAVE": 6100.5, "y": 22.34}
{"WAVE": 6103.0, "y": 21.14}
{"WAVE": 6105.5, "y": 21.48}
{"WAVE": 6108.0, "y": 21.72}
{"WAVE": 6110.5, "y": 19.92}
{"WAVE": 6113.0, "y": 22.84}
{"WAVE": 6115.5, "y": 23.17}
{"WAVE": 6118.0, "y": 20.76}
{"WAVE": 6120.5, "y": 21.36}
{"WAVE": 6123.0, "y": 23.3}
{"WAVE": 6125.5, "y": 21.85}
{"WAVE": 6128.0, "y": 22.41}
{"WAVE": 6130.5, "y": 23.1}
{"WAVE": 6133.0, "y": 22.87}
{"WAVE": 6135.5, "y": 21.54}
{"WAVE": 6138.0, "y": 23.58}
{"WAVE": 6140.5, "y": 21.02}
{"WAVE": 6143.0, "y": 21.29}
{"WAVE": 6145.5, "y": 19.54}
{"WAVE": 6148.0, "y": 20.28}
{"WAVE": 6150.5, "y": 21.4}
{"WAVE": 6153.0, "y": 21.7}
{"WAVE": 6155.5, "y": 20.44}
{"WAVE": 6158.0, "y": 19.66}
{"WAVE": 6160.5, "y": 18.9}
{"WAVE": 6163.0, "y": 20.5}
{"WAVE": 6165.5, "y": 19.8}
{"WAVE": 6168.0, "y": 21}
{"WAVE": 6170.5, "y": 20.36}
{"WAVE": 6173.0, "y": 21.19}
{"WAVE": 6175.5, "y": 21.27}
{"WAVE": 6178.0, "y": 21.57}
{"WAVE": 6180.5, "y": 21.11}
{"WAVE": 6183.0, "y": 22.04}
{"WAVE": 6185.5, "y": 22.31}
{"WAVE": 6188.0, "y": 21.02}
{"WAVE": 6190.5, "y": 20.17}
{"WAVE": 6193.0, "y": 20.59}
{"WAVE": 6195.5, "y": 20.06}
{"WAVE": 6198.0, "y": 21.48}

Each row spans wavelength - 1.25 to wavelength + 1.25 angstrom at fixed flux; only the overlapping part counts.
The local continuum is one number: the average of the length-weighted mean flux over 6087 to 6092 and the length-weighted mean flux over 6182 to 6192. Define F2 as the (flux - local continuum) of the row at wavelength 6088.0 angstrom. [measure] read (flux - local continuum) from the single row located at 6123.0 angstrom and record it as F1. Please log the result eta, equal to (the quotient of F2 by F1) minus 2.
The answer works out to -1.5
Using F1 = 1.8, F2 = 0.9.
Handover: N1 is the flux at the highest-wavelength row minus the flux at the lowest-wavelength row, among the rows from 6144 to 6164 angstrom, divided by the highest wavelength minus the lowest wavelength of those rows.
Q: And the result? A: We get 0.05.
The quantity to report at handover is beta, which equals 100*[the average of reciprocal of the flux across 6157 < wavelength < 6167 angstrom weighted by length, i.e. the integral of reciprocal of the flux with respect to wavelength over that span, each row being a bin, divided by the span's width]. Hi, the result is 5.07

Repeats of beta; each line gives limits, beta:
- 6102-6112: 4.74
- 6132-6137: 4.50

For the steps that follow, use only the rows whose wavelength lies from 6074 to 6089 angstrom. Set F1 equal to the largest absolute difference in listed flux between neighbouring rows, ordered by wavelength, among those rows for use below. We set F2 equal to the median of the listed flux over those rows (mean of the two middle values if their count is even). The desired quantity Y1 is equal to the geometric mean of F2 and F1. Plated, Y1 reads 9.0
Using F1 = 3.7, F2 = 21.9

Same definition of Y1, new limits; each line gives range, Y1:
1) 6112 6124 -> 7.4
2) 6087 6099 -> 6.7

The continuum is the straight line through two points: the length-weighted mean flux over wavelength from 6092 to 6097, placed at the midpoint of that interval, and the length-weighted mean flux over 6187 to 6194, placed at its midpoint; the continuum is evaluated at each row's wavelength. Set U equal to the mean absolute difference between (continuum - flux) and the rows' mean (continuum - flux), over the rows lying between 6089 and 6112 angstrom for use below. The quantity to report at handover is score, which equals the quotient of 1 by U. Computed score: 1.4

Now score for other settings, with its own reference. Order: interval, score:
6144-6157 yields 1.4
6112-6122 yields 1.1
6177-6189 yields 2.2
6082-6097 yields 1.8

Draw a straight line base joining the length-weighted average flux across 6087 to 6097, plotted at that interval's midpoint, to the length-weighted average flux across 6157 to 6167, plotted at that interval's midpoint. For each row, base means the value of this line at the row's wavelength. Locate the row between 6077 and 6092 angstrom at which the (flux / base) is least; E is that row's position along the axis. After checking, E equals 6085.5 angstrom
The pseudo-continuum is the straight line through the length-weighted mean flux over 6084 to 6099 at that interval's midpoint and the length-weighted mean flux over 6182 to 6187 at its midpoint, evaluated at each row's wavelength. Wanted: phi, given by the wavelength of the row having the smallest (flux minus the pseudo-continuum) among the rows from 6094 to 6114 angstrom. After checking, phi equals 6110.5 angstrom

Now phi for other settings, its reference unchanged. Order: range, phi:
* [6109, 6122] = 6110.5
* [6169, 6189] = 6170.5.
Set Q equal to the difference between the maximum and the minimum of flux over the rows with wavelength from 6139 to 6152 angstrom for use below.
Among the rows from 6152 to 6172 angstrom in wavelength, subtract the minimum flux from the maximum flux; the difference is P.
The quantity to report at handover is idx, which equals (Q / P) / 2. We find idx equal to 0.3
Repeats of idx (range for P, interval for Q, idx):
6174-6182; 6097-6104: 2.2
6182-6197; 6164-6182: 0.4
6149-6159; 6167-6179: 0.3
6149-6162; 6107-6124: 0.6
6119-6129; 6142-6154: 0.6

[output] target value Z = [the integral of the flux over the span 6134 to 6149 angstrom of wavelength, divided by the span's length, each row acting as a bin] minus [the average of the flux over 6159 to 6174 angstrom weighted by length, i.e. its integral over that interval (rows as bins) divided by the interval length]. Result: 1.0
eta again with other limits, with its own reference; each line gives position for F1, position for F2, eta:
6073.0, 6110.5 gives -2.7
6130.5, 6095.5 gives -2.2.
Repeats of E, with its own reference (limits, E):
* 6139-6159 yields 6145.5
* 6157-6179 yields 6160.5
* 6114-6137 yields 6118.0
